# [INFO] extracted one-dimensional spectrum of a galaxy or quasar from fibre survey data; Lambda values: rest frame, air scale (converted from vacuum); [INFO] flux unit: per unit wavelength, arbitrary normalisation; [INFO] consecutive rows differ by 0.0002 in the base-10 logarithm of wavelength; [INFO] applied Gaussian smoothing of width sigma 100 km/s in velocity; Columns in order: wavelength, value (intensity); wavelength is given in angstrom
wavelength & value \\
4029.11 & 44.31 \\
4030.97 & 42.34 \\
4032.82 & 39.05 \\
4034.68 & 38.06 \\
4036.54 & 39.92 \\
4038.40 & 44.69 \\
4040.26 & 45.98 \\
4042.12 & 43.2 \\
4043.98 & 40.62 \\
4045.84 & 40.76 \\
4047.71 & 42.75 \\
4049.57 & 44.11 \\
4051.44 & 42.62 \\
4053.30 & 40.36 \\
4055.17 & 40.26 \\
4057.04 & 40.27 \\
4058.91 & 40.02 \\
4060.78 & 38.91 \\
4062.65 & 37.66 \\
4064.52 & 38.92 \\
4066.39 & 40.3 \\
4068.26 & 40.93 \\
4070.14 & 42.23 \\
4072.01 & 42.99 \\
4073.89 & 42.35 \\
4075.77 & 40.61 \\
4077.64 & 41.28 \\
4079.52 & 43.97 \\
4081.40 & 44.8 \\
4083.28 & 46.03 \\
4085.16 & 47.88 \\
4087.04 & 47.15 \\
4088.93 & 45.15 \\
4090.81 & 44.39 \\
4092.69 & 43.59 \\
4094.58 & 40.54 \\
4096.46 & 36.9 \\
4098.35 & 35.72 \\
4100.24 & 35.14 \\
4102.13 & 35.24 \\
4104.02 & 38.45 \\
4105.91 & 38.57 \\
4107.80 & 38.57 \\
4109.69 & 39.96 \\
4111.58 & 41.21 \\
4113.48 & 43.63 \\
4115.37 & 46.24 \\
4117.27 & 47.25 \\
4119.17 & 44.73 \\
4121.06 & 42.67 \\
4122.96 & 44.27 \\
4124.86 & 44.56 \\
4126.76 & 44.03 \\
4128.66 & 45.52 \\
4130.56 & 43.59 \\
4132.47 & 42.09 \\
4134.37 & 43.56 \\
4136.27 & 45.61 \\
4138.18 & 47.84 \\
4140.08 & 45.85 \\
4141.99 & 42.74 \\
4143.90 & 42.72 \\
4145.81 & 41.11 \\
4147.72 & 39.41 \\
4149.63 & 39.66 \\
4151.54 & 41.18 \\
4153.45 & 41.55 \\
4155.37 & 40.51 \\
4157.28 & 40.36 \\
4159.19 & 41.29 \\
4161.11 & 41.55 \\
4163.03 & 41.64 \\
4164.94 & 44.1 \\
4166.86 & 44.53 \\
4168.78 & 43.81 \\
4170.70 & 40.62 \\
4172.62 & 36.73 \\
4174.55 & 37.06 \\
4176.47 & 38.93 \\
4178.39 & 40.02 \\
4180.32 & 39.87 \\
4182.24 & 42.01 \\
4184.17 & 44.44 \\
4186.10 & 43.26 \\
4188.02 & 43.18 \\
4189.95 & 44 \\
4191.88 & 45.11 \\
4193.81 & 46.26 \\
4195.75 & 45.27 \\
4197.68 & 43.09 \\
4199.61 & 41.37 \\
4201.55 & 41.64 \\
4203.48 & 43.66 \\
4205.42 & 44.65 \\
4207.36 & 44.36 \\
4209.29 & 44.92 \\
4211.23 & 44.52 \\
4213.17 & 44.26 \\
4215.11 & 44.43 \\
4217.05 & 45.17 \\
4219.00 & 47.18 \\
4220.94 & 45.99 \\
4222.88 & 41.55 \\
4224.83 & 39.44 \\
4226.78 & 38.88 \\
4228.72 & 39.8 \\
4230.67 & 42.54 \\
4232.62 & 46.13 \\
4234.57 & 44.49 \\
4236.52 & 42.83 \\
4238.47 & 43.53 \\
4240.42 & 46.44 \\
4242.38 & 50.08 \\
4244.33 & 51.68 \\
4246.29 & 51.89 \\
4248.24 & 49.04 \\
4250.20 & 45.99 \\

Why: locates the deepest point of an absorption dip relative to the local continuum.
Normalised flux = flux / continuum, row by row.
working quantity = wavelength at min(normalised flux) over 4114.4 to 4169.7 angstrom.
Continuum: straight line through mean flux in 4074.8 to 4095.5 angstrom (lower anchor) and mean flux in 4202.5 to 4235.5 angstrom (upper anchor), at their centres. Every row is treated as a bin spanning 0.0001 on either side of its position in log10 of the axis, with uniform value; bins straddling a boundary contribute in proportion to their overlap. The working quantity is 4147.72 angstrom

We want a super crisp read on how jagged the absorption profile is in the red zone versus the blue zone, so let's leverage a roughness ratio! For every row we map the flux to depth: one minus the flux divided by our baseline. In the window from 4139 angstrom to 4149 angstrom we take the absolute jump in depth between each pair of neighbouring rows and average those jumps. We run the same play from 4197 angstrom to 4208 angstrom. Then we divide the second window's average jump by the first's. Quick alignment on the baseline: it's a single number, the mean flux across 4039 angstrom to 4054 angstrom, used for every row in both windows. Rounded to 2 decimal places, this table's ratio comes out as 0.66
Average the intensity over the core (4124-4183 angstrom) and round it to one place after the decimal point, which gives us 42.1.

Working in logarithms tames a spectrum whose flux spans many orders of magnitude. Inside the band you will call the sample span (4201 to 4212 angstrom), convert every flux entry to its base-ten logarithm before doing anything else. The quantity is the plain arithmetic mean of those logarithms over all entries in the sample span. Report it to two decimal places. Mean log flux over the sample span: 1.64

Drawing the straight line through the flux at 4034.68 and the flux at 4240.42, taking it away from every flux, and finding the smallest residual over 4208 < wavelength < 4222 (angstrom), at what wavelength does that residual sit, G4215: 4213.17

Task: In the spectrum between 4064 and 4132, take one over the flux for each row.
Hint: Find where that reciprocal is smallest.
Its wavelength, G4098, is 4085.16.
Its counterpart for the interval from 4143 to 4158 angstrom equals 4143.90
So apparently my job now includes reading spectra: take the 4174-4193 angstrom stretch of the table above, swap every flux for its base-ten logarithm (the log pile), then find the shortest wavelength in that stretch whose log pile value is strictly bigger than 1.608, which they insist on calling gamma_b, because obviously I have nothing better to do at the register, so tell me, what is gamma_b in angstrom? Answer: 4182.24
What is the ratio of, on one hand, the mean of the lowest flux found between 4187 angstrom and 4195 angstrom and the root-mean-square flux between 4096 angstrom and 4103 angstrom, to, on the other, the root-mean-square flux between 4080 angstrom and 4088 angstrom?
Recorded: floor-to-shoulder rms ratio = 0.85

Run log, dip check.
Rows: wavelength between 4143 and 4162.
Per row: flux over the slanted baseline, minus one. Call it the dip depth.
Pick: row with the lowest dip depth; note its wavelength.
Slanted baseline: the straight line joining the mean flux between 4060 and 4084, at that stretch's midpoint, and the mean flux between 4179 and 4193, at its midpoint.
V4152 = 4147.72 angstrom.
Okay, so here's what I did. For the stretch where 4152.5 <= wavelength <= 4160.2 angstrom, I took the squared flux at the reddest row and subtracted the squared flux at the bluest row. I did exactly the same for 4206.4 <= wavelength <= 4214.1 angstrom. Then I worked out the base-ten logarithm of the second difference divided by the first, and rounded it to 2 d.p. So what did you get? -0.39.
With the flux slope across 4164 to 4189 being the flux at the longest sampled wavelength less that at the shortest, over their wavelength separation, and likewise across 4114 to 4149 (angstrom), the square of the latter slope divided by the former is -1.1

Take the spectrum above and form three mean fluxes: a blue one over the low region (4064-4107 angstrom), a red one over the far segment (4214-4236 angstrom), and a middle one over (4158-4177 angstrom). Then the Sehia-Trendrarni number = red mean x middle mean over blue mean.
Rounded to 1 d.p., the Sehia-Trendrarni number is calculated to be 42.8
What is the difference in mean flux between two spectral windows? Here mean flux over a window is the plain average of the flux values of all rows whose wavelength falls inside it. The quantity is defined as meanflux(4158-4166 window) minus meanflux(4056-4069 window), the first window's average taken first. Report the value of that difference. 2.6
